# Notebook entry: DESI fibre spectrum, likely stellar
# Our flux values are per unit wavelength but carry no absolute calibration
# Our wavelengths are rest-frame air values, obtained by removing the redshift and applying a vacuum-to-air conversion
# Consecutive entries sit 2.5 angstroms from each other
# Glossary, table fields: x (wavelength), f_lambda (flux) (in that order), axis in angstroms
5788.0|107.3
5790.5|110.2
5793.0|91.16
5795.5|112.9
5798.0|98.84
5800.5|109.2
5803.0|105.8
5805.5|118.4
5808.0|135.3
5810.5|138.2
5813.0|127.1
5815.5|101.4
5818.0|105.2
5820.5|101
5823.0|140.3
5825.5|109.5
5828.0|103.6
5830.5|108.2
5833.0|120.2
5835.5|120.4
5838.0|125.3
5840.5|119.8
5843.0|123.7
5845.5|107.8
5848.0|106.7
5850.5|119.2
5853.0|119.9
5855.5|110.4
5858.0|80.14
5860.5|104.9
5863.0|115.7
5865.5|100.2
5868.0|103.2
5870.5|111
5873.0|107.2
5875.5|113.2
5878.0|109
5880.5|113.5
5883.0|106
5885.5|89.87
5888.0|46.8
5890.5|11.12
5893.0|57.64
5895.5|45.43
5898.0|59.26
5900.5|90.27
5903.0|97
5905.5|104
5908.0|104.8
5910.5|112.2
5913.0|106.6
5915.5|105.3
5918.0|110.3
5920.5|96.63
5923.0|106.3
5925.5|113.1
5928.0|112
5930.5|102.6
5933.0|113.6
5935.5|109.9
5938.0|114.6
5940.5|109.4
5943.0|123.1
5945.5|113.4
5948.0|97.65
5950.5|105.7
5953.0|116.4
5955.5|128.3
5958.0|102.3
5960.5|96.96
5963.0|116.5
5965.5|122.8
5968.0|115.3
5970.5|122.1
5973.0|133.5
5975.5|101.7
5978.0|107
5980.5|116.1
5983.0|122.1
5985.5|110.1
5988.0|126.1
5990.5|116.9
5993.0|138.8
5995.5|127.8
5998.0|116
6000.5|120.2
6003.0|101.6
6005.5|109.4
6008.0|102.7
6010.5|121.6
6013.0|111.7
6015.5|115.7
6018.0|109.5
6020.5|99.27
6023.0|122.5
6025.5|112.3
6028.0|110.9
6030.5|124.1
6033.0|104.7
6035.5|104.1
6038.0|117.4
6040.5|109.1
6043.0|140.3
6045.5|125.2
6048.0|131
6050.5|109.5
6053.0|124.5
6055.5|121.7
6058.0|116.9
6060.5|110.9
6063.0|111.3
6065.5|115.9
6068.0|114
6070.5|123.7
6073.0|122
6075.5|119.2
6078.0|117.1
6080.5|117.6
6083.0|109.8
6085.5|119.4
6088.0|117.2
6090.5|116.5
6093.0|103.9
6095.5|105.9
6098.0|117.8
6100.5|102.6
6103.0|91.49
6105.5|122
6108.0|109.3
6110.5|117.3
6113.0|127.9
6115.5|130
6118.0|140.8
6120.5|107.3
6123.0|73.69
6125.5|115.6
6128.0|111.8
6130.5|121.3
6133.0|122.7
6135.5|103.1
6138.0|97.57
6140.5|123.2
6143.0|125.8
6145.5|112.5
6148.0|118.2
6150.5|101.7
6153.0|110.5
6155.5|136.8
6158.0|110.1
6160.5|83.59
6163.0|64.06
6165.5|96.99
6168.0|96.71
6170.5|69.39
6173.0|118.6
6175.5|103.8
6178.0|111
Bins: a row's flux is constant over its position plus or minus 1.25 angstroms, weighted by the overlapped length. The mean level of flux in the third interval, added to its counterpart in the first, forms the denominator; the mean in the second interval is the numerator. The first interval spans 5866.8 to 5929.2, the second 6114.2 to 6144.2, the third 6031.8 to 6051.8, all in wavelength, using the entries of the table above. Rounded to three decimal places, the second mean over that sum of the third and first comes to 0.542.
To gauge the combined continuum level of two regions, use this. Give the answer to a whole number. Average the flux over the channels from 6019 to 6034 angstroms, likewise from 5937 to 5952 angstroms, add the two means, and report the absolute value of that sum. 223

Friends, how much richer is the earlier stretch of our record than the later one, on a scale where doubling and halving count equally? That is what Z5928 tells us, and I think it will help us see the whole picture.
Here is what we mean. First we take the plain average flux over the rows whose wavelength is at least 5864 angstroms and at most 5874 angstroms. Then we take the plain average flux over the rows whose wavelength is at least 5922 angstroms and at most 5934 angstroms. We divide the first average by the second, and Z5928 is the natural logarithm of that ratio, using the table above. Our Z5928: -0.04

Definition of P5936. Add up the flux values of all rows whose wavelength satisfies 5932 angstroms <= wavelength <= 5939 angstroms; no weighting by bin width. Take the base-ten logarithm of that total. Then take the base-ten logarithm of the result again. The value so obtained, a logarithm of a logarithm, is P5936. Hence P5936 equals 0.403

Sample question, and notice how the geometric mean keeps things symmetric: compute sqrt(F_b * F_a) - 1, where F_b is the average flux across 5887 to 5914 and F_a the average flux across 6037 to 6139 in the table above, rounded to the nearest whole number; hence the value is 93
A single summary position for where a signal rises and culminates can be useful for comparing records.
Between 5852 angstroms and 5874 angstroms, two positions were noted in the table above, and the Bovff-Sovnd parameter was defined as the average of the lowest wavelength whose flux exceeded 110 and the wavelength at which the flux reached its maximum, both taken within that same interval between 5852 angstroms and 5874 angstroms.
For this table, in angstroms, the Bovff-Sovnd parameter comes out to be 5853.0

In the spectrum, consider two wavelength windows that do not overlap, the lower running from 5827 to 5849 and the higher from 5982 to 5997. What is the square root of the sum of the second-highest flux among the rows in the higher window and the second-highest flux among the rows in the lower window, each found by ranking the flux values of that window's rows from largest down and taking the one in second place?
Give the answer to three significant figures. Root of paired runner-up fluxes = 15.9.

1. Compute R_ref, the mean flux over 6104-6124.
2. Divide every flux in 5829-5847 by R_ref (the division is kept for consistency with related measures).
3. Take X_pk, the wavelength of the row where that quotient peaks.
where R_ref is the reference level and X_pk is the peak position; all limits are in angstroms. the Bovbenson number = 5838.0 angstroms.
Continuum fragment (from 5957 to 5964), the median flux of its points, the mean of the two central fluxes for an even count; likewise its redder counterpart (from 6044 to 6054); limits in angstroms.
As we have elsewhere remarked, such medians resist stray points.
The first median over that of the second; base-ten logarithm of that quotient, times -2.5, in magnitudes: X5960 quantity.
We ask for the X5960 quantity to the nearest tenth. 0.2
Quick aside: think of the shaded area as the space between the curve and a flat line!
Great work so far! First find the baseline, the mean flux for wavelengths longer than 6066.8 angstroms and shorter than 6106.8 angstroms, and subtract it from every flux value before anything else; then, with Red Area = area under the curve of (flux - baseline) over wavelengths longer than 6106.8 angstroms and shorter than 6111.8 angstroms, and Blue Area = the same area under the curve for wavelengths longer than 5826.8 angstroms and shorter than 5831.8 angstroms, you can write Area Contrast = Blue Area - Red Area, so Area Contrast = -37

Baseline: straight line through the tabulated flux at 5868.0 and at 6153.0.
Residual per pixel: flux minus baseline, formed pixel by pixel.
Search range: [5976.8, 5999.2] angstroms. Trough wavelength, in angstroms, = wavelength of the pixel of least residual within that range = 5978.0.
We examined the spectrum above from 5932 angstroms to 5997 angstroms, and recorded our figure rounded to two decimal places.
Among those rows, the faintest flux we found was 96.96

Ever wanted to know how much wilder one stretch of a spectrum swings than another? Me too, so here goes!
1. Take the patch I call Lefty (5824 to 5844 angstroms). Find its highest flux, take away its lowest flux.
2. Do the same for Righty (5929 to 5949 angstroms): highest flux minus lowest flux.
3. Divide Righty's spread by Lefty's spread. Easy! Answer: 1.17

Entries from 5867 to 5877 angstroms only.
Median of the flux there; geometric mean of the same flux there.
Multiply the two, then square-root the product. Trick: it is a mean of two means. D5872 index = 109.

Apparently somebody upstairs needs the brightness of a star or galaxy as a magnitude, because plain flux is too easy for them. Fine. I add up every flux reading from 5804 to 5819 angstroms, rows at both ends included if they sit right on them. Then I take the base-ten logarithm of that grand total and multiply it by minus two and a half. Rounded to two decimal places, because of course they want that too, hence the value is -7.15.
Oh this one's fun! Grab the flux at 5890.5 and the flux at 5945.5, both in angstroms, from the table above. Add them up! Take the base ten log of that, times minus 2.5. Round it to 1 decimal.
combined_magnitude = -5.2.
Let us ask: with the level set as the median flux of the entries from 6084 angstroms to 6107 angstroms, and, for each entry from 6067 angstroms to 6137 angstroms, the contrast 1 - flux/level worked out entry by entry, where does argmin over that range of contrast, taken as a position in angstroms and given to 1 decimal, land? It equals 6118.0 angstroms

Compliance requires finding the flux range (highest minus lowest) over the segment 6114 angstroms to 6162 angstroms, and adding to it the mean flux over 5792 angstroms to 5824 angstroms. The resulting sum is 181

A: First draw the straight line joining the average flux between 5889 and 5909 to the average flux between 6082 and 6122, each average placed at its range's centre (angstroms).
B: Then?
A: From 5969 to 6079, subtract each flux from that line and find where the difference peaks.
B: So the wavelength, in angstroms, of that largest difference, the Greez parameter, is 6020.5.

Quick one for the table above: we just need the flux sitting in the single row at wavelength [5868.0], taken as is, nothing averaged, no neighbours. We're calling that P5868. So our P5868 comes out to 103.2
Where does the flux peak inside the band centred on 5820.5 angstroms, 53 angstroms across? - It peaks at 5823.0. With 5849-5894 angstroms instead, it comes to 5853.0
